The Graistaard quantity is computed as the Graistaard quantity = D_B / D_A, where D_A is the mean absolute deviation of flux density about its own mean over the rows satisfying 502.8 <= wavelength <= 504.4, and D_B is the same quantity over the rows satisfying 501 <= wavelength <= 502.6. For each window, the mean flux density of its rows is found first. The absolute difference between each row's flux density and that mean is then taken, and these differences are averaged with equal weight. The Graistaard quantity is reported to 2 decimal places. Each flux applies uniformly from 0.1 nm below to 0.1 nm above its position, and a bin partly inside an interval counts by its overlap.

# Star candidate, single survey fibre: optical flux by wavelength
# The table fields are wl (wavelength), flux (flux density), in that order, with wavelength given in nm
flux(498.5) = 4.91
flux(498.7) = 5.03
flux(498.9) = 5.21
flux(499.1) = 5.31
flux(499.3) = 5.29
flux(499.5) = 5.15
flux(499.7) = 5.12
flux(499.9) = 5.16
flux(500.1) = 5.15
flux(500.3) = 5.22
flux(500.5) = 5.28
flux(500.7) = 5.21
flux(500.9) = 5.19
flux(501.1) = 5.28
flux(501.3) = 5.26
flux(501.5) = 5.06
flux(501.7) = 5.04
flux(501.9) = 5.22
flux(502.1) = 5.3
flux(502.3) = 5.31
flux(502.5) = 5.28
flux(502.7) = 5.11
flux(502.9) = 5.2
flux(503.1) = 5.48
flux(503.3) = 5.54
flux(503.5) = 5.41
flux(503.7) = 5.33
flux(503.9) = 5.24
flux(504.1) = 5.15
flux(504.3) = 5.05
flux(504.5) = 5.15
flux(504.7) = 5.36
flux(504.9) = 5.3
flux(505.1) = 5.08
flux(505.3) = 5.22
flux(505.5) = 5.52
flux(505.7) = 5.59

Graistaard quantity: 0.60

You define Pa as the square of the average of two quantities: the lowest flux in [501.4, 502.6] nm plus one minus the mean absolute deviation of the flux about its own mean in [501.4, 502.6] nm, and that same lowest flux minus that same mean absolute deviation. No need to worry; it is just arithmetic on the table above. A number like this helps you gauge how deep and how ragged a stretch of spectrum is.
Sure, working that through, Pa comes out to 29.6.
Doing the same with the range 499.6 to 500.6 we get 31.0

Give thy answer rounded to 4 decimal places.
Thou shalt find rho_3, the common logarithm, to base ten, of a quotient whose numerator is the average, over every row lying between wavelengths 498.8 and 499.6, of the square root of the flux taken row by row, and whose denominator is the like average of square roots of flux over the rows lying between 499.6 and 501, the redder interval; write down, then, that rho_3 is 0.0021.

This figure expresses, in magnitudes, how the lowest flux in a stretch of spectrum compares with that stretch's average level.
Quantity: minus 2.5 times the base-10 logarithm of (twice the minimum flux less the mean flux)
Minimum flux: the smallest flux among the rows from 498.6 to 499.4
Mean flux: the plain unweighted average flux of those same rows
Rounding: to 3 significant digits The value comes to -1.71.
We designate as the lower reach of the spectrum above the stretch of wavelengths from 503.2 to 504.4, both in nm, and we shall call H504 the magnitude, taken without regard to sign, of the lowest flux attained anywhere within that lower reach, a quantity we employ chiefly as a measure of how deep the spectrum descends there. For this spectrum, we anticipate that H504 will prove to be 5.05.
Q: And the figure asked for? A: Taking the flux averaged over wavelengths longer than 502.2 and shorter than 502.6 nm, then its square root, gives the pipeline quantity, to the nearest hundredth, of 2.30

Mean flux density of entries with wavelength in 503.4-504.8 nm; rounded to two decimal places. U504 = 5.24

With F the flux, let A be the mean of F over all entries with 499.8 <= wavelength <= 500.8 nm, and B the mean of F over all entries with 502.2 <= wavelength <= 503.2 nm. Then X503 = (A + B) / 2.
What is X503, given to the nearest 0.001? 5.240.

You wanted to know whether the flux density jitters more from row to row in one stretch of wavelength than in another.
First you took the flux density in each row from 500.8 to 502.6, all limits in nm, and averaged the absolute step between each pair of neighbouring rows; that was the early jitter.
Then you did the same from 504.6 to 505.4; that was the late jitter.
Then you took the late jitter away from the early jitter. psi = -0.061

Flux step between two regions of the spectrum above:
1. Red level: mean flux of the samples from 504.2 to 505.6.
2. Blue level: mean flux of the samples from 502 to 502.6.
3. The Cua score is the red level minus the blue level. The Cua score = -0.06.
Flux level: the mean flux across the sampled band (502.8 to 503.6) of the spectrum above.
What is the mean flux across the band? 5.41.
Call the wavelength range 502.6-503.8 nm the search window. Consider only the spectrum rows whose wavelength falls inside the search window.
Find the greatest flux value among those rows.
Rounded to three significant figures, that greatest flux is 5.54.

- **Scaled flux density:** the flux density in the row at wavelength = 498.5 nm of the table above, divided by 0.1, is 49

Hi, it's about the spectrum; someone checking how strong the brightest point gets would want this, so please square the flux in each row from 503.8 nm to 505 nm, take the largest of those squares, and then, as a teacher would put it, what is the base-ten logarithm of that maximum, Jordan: 1.46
